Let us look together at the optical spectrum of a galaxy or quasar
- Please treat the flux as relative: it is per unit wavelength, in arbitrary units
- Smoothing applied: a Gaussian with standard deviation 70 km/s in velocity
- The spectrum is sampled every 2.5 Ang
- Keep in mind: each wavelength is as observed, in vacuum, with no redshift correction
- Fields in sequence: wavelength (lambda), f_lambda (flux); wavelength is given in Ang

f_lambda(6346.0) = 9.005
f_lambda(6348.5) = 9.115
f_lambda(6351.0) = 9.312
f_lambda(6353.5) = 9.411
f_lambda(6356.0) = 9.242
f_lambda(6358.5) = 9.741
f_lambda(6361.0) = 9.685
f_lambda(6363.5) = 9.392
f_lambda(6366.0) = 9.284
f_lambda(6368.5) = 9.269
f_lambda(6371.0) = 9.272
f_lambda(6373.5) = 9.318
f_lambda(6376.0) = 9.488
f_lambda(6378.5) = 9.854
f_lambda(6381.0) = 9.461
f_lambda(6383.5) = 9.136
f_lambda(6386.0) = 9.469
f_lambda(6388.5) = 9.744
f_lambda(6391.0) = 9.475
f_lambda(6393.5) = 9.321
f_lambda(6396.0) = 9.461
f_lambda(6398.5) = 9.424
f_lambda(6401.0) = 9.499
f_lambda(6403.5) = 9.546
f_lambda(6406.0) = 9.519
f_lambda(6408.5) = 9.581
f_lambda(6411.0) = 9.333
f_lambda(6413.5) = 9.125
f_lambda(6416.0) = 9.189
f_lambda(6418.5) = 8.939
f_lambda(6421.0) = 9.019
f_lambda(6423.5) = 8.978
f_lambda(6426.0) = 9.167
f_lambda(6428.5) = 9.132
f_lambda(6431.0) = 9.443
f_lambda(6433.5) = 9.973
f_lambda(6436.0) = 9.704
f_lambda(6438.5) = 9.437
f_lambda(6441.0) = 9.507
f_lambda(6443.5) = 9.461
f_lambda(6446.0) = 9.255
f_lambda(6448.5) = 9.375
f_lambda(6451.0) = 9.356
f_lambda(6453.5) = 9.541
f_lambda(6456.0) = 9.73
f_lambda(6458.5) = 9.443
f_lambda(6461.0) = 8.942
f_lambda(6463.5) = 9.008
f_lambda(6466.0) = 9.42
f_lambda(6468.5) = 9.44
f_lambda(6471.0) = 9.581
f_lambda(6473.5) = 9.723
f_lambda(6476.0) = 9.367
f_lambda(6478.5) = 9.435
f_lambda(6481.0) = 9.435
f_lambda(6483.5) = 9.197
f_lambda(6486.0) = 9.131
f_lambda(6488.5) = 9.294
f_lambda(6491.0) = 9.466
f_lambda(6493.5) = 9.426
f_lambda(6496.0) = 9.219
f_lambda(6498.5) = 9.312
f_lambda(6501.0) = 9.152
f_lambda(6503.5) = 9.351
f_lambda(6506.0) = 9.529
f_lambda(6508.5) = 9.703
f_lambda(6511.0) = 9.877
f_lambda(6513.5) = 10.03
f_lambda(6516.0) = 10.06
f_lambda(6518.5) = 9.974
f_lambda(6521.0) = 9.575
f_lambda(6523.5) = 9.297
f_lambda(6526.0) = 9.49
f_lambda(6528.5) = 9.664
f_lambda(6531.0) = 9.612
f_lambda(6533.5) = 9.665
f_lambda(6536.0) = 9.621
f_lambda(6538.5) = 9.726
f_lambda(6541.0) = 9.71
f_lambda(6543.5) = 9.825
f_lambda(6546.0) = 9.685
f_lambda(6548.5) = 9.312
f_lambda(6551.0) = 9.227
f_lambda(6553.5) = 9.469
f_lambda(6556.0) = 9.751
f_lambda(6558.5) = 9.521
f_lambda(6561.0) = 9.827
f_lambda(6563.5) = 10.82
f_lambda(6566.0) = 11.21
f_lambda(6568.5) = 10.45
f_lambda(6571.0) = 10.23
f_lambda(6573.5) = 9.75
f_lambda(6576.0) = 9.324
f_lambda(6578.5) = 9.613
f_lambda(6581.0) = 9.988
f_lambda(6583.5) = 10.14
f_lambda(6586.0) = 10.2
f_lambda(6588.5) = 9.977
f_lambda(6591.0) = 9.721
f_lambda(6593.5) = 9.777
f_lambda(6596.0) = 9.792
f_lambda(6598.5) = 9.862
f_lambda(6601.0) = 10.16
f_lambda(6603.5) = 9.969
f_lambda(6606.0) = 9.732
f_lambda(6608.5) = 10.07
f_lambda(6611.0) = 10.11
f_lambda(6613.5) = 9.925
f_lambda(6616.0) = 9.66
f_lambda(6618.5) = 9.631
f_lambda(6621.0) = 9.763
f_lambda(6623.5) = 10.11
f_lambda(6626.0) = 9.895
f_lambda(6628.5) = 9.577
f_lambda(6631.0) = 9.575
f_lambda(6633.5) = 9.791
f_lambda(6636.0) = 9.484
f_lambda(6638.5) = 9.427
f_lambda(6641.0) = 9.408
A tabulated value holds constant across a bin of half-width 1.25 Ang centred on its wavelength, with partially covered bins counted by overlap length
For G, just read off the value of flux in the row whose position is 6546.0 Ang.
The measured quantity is 9.685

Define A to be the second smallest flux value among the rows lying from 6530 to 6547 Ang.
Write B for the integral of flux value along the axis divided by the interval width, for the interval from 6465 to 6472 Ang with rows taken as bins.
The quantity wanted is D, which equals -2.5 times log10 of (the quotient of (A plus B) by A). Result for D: -0.74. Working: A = 9.621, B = 9.48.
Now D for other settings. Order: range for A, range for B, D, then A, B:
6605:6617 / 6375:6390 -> -0.74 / 9.732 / 9.53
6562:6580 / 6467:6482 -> -0.75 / 9.613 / 9.50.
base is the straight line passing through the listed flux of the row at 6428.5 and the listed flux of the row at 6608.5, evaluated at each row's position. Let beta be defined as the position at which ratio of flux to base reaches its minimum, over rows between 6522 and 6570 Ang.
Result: 6551.0 Ang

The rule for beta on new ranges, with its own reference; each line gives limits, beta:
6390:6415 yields 6413.5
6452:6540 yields 6461.0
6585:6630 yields 6628.5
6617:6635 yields 6631.0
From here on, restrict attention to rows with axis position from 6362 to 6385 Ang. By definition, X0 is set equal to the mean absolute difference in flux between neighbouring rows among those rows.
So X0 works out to 0.178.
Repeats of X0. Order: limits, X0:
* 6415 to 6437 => 0.213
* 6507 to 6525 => 0.187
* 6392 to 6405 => 0.075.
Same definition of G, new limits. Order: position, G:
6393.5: 9.321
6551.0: 9.227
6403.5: 9.546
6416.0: 9.189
